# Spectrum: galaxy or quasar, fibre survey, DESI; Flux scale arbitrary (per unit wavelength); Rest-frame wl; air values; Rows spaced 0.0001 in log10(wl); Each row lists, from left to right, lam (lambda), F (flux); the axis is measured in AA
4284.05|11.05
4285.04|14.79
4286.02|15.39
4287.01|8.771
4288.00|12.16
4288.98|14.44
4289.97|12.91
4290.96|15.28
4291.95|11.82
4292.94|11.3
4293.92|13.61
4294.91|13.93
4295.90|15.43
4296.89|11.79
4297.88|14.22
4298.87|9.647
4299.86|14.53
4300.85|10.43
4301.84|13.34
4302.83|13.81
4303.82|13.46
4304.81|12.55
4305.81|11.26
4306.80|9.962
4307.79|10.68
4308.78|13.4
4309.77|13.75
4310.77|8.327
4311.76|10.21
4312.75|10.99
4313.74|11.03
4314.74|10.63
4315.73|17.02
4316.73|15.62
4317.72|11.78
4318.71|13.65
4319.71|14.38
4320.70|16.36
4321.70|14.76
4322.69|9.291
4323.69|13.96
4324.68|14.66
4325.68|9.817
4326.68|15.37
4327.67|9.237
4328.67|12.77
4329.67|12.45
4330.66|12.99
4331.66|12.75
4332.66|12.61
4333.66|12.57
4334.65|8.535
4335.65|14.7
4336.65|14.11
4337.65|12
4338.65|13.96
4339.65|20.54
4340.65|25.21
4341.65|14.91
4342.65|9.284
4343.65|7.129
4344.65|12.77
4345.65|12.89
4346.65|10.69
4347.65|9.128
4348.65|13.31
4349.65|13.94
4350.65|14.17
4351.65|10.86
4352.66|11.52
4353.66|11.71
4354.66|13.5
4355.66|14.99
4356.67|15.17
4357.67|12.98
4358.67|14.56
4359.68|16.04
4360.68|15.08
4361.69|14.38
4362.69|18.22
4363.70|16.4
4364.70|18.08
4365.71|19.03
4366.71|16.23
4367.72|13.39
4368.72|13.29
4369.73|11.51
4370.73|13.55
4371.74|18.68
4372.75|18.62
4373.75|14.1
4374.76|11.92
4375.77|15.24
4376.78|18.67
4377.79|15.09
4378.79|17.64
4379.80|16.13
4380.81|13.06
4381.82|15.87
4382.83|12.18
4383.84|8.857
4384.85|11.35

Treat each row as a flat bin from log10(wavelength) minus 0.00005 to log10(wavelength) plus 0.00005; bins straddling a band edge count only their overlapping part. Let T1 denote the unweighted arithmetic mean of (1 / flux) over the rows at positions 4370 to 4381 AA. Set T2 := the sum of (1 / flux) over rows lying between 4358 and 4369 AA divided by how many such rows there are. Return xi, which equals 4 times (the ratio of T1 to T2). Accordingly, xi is 4.1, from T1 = 0.065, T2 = 0.064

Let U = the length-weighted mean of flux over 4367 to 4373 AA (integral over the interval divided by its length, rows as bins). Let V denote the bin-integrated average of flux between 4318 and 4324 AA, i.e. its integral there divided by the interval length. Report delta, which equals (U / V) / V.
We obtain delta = 0.08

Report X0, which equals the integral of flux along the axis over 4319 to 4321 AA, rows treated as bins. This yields 30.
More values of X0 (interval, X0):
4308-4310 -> 26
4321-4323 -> 25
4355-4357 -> 30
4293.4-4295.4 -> 28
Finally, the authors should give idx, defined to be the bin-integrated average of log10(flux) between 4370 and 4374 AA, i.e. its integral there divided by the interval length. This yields 1.20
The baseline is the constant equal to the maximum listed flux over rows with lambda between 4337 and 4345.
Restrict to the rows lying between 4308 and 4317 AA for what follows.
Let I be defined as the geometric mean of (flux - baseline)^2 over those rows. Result 158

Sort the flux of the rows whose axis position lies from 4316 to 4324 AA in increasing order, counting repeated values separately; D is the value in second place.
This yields 11.78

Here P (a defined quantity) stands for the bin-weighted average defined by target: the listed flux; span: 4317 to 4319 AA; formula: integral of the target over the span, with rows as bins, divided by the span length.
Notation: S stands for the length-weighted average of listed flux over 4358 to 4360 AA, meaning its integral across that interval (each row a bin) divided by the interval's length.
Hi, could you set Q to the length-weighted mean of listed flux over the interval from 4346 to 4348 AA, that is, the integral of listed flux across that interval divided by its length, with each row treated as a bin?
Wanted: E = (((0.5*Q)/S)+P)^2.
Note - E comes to 178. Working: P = 13.0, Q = 10.2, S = 15.0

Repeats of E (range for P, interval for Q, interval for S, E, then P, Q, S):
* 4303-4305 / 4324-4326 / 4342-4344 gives 194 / 13.2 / 12.6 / 8.8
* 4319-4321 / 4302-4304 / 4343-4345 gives 249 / 15.1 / 13.6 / 9.7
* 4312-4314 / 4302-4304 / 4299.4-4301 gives 132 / 10.9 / 13.6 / 12.9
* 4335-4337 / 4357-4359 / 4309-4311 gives 212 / 14.0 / 13.9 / 11.7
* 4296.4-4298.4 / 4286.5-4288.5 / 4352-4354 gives 180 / 13.0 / 10.5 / 11.5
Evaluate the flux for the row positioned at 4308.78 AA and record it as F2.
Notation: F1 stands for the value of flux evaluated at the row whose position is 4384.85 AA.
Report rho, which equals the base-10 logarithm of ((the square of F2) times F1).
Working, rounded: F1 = 11.35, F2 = 13.4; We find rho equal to 3.31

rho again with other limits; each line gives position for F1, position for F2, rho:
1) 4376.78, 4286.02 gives 3.65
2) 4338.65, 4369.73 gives 3.27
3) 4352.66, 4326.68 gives 3.43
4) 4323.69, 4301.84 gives 3.40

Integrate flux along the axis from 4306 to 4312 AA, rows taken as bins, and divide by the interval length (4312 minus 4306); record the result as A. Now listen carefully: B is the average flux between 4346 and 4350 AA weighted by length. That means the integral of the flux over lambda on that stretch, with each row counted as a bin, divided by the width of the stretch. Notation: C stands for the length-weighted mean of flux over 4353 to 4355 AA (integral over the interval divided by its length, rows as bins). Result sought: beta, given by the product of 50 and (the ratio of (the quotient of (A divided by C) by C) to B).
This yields 0.30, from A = 11.1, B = 11.7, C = 12.5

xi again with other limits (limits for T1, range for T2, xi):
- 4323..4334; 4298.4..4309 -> 3.8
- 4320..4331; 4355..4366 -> 5.1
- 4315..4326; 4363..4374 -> 4.6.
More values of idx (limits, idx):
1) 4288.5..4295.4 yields 1.12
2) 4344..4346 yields 1.09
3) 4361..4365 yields 1.22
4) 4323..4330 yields 1.09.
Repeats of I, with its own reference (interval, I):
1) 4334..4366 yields 0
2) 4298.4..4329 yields 157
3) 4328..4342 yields 0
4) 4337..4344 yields 0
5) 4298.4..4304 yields 157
